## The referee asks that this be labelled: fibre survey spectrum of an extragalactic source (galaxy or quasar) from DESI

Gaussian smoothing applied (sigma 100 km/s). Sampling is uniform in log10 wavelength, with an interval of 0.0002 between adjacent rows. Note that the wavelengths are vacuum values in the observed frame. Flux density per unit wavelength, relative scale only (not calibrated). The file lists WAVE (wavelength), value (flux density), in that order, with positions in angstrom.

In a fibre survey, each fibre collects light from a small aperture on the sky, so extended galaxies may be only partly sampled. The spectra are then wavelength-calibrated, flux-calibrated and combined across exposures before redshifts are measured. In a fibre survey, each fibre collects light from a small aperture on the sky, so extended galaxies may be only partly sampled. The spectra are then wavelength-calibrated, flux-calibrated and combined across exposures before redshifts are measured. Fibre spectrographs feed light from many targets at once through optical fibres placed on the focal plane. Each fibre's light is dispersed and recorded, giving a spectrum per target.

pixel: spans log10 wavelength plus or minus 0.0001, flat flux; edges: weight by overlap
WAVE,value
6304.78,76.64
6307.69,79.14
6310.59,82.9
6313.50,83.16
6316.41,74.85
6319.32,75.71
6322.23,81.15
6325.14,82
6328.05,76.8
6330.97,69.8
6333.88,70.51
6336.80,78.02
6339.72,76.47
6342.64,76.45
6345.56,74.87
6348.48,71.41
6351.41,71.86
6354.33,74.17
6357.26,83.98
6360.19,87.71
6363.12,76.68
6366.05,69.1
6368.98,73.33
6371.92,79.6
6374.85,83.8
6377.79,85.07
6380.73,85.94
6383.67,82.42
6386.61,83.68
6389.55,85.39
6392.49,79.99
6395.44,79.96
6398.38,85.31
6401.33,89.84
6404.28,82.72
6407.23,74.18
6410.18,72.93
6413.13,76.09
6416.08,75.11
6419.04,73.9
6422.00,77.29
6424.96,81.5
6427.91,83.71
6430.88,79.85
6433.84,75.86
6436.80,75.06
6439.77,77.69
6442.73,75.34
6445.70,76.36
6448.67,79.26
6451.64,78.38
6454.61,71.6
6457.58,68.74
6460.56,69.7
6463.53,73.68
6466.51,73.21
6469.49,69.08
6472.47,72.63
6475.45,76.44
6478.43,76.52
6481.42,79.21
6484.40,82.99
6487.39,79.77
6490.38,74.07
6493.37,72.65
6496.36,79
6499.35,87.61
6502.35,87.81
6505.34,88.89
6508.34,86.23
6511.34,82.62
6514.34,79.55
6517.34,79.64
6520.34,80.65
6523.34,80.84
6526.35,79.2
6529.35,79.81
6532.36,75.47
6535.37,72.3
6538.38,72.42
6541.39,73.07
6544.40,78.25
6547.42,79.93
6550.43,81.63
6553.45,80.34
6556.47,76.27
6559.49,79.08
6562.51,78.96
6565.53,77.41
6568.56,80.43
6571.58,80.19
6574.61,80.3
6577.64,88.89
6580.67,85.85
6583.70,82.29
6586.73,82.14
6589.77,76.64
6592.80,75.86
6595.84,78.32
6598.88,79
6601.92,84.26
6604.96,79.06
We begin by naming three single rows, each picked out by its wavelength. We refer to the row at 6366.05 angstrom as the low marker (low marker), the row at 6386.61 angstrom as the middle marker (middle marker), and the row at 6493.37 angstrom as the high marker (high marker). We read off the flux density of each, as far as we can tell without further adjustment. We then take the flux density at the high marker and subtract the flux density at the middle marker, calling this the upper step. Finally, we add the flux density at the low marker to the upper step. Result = 58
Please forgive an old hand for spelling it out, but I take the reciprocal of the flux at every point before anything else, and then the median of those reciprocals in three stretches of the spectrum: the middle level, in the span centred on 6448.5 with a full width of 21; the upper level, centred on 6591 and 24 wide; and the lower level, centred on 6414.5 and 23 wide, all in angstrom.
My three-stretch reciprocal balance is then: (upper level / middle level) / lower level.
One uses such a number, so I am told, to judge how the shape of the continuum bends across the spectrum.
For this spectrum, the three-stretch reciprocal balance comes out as 72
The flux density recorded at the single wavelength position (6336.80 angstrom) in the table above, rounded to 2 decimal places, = 78.02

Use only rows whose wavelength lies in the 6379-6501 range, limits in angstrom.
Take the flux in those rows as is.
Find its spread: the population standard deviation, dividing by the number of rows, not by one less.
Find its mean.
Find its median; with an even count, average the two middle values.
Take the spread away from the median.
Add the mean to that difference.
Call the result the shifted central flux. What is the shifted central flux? 150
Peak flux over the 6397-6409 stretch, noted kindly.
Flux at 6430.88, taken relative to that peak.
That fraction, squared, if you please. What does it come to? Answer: 0.79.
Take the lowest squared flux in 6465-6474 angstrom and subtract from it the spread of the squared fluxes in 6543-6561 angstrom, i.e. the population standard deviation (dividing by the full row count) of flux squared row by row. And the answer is 4505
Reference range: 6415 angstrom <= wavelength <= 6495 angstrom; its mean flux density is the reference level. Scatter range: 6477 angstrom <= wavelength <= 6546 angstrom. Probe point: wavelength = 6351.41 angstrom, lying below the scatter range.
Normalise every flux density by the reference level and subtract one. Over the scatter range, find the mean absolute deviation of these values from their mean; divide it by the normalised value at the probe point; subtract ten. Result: -11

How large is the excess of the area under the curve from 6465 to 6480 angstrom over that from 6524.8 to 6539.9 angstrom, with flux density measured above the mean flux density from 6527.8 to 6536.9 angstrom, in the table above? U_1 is -34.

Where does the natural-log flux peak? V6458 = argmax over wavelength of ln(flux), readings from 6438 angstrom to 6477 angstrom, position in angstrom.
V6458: 6448.67 angstrom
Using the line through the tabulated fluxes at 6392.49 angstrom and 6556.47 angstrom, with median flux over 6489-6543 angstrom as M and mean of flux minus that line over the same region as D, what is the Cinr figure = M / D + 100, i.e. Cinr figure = 134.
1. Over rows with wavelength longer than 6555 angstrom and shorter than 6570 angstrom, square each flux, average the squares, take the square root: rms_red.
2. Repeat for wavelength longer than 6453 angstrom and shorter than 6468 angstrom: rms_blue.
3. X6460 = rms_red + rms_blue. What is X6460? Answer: 149.9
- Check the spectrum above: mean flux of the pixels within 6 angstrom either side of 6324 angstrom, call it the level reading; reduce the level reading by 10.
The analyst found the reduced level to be 69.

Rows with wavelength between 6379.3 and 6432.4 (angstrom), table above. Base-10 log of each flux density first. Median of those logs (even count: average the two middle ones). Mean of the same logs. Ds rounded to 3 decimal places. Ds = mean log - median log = -0.002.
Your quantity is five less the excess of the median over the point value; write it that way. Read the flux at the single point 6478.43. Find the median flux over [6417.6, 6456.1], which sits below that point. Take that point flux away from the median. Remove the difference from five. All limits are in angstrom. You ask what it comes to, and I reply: 4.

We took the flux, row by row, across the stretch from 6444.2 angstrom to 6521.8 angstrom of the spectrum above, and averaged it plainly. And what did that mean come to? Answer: 77.9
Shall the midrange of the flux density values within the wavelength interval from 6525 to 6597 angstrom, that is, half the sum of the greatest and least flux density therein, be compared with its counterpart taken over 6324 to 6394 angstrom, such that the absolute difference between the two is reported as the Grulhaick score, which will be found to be 2.2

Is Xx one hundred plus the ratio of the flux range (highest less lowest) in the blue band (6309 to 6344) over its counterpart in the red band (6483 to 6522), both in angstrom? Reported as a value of 101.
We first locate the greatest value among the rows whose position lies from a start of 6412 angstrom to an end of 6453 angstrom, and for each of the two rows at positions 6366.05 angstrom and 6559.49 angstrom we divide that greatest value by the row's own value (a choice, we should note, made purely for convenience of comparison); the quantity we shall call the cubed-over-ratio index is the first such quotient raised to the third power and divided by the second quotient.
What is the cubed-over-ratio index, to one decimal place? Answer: 1.7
